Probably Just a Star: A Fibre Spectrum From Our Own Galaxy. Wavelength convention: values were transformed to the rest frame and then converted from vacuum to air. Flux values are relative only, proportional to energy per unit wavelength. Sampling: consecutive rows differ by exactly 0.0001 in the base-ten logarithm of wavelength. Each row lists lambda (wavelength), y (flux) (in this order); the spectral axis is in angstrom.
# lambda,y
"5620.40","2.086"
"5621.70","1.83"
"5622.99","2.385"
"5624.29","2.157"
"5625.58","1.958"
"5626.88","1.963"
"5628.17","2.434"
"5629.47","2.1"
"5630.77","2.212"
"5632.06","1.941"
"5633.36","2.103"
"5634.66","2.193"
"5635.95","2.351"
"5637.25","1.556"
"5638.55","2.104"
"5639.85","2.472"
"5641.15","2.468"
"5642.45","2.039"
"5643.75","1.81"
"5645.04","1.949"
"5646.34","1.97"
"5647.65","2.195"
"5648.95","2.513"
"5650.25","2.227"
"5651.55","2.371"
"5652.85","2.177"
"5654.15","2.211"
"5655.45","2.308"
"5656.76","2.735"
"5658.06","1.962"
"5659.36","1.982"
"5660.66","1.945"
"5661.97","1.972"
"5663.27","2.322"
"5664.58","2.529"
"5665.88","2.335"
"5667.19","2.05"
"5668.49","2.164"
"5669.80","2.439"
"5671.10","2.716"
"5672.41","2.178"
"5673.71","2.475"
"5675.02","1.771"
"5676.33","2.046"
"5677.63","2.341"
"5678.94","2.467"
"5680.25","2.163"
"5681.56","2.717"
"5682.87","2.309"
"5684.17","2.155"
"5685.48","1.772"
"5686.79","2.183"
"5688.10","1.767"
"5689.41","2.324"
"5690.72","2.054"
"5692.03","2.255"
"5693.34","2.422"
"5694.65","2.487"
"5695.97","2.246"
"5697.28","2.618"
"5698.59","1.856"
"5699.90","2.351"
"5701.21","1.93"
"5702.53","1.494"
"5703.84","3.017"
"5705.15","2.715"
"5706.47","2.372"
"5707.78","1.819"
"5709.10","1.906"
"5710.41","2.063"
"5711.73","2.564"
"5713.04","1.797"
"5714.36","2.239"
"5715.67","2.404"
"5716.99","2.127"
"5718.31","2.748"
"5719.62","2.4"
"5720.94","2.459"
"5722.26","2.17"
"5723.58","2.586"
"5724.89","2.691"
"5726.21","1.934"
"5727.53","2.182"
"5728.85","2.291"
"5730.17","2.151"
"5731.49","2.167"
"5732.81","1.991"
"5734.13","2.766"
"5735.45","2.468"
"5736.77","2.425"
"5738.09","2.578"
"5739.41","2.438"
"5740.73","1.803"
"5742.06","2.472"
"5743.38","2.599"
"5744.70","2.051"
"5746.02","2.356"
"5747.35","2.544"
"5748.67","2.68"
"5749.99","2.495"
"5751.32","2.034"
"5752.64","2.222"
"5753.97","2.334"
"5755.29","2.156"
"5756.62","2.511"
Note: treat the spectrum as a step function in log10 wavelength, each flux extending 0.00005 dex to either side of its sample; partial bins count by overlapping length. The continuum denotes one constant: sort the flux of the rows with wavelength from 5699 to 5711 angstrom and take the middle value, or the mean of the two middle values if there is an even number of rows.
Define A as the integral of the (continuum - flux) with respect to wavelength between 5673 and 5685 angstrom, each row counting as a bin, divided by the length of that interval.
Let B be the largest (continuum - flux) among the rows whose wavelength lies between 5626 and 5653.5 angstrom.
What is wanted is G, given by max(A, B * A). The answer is -0.10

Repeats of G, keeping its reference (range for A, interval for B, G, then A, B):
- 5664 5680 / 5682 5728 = -0.13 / -0.23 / 0.57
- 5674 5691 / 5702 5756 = -0.06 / -0.11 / 0.57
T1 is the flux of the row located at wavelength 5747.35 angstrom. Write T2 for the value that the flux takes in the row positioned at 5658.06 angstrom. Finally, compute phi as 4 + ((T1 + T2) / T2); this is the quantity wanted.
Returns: 6.30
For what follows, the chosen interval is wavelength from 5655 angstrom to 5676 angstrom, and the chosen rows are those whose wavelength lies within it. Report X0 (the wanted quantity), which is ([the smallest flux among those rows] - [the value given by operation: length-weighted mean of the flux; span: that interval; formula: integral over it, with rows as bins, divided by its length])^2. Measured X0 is 0.22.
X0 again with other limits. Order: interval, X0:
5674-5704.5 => 0.51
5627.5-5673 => 0.42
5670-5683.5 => 0.30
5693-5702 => 0.16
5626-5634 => 0.03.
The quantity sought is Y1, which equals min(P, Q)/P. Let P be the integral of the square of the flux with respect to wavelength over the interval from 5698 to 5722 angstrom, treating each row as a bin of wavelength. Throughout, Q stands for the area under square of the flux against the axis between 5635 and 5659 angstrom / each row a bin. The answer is 0.94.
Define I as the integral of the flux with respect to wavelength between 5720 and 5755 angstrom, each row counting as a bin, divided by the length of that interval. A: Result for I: 2.34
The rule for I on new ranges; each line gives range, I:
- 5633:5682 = 2.22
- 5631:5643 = 2.14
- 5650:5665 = 2.22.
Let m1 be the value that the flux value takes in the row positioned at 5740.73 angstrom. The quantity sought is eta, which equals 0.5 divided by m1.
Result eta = 0.277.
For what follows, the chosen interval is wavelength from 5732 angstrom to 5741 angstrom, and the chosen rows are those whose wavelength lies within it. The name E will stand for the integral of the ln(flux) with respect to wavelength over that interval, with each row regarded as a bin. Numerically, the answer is 7.71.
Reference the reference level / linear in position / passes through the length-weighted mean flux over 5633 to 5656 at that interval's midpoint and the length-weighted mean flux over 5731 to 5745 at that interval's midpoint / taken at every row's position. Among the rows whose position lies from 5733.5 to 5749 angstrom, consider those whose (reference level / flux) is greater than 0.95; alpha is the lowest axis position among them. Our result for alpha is 5735.45 angstrom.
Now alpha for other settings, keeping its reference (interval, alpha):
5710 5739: 5710.41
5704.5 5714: 5706.47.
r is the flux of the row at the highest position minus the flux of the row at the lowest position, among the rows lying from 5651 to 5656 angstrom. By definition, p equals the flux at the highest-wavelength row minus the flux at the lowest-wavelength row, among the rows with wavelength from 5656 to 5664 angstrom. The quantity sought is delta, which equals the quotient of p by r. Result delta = 7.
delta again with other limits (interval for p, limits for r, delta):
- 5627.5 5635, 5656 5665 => 1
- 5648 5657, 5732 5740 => 0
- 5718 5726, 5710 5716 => 0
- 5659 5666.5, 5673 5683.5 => -2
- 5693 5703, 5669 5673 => 4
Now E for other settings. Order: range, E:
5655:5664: 6.92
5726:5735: 7.17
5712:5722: 8.32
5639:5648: 6.73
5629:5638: 6.46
